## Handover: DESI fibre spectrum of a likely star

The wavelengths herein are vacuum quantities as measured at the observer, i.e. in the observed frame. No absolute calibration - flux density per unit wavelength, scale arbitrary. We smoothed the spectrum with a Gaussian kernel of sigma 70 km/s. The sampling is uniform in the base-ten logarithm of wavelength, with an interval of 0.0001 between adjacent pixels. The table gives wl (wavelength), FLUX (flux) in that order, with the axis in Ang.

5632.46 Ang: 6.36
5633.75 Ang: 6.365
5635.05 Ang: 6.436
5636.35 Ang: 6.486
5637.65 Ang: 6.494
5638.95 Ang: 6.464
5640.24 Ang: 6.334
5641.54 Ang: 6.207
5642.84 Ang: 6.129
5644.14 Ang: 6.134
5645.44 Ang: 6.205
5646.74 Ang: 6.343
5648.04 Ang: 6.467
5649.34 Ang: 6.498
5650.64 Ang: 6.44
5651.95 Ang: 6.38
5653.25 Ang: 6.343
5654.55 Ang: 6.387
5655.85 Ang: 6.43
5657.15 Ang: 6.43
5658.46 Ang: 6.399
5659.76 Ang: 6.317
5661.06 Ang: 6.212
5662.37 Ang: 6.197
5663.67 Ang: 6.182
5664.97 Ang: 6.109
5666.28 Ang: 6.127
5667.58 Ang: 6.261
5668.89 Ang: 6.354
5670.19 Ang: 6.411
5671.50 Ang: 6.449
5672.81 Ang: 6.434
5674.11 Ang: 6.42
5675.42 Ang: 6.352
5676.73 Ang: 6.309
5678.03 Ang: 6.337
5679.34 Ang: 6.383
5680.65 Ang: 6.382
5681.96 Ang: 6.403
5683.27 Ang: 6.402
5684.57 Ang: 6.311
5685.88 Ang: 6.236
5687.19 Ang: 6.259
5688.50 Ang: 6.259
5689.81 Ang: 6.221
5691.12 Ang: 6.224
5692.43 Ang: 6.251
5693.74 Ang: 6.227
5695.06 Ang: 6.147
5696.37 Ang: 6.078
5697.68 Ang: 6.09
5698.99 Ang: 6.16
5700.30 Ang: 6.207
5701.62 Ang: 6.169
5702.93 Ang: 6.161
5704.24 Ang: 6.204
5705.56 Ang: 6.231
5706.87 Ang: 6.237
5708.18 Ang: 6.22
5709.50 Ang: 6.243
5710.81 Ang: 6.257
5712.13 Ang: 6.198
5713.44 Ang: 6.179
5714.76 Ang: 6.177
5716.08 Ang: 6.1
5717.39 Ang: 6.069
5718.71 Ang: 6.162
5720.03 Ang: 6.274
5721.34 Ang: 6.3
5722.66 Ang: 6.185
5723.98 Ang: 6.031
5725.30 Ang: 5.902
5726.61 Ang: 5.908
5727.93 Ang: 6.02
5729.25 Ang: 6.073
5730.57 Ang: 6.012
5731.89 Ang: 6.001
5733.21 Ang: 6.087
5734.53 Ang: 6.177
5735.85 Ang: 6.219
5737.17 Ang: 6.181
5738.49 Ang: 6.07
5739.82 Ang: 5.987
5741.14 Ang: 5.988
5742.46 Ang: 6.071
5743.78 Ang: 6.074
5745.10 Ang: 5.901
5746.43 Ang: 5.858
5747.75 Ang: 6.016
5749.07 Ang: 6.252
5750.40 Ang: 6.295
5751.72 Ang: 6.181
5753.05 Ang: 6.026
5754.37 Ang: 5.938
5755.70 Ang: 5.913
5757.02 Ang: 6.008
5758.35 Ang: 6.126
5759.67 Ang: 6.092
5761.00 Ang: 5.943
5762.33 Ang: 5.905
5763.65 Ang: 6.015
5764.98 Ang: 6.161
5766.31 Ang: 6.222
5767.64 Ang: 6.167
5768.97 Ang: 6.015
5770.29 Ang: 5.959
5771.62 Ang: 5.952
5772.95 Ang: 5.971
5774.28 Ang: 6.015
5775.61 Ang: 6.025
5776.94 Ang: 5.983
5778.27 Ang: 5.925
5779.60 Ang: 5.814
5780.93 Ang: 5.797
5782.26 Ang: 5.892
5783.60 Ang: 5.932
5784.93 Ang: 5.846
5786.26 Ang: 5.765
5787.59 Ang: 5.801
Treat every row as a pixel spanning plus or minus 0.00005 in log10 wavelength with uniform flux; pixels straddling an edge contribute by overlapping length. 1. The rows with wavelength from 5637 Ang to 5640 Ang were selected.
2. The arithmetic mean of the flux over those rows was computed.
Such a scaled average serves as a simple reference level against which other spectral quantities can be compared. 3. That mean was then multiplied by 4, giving 25.9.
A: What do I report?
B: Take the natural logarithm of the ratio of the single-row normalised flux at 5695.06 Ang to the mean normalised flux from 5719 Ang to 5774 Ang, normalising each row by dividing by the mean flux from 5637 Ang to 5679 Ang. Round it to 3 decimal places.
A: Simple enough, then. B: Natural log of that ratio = 0.014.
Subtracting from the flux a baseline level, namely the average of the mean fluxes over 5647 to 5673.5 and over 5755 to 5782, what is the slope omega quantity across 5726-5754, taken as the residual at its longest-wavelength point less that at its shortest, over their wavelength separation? 0.004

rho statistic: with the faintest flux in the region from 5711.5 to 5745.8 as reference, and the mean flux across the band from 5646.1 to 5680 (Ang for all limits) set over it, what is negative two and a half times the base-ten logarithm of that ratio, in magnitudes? -0.08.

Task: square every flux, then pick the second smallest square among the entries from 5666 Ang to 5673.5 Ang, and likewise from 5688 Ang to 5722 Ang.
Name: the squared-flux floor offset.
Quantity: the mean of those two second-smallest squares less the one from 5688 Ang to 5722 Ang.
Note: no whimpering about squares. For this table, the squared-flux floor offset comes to 1.1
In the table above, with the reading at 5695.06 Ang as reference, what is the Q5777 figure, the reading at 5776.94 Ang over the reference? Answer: 0.97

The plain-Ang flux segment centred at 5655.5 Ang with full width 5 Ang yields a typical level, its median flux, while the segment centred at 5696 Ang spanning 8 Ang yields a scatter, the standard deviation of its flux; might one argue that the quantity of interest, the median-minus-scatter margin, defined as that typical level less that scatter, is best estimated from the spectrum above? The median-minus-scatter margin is 6.34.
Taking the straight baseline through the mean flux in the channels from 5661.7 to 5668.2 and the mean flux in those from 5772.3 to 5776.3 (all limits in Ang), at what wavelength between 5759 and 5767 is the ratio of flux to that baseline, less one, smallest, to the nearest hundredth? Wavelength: 5762.33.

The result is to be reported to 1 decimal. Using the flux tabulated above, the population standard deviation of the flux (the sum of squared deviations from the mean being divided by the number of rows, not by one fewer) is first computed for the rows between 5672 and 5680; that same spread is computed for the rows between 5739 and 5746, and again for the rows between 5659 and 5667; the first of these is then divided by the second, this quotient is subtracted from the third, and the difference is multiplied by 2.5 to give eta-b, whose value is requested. -1.6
